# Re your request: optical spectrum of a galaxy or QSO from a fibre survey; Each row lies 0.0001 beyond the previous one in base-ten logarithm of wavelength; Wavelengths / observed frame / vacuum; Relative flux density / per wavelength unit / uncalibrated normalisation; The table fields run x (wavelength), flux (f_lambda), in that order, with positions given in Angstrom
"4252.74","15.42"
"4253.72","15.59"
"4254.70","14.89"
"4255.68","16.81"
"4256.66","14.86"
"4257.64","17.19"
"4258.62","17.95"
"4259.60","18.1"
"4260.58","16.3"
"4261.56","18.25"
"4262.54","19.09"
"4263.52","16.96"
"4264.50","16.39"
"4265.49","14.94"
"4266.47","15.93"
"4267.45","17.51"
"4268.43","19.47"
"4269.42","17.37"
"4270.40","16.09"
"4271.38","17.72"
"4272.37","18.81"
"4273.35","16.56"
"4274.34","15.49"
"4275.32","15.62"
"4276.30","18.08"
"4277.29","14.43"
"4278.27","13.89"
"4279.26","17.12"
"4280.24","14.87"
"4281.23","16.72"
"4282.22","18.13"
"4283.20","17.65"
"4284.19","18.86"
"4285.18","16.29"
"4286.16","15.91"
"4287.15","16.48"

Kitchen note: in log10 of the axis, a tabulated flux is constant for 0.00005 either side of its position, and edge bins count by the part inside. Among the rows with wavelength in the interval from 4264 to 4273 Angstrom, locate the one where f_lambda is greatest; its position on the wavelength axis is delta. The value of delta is 4268.43 Angstrom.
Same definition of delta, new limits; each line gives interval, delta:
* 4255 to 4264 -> 4262.54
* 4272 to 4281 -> 4272.37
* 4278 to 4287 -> 4284.19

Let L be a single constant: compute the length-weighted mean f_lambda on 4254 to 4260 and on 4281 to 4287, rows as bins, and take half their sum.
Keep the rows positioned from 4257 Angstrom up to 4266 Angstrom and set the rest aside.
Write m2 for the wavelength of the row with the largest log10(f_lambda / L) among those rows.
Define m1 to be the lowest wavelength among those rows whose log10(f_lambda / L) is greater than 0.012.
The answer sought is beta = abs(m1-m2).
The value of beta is 3.9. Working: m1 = 4258.62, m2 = 4262.54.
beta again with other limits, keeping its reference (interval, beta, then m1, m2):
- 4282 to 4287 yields 2.0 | 4282.22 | 4284.19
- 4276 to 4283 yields 5.9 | 4276.30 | 4282.22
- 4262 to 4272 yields 5.9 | 4262.54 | 4268.43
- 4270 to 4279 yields 1.0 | 4271.38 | 4272.37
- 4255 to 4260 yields 1.0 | 4258.62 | 4259.60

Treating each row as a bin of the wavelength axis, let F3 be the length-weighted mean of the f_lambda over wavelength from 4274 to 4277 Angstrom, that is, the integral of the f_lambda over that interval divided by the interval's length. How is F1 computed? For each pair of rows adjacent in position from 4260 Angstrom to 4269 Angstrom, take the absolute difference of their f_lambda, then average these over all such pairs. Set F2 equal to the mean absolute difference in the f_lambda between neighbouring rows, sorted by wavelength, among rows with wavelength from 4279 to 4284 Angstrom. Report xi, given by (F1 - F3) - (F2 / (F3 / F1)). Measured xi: -15.0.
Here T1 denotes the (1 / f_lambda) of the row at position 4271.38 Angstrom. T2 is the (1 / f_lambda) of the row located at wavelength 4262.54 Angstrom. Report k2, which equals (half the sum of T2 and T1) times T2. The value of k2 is 0.0029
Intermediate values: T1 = 0.0564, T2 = 0.0524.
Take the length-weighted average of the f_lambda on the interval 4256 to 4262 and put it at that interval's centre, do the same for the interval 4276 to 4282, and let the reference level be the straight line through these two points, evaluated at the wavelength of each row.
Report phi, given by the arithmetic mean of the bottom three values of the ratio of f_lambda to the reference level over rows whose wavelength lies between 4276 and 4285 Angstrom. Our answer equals 0.91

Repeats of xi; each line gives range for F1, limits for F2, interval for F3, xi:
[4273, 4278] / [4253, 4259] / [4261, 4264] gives -16.4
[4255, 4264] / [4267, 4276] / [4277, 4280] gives -13.9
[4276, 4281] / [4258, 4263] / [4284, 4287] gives -14.5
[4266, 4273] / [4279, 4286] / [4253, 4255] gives -13.9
